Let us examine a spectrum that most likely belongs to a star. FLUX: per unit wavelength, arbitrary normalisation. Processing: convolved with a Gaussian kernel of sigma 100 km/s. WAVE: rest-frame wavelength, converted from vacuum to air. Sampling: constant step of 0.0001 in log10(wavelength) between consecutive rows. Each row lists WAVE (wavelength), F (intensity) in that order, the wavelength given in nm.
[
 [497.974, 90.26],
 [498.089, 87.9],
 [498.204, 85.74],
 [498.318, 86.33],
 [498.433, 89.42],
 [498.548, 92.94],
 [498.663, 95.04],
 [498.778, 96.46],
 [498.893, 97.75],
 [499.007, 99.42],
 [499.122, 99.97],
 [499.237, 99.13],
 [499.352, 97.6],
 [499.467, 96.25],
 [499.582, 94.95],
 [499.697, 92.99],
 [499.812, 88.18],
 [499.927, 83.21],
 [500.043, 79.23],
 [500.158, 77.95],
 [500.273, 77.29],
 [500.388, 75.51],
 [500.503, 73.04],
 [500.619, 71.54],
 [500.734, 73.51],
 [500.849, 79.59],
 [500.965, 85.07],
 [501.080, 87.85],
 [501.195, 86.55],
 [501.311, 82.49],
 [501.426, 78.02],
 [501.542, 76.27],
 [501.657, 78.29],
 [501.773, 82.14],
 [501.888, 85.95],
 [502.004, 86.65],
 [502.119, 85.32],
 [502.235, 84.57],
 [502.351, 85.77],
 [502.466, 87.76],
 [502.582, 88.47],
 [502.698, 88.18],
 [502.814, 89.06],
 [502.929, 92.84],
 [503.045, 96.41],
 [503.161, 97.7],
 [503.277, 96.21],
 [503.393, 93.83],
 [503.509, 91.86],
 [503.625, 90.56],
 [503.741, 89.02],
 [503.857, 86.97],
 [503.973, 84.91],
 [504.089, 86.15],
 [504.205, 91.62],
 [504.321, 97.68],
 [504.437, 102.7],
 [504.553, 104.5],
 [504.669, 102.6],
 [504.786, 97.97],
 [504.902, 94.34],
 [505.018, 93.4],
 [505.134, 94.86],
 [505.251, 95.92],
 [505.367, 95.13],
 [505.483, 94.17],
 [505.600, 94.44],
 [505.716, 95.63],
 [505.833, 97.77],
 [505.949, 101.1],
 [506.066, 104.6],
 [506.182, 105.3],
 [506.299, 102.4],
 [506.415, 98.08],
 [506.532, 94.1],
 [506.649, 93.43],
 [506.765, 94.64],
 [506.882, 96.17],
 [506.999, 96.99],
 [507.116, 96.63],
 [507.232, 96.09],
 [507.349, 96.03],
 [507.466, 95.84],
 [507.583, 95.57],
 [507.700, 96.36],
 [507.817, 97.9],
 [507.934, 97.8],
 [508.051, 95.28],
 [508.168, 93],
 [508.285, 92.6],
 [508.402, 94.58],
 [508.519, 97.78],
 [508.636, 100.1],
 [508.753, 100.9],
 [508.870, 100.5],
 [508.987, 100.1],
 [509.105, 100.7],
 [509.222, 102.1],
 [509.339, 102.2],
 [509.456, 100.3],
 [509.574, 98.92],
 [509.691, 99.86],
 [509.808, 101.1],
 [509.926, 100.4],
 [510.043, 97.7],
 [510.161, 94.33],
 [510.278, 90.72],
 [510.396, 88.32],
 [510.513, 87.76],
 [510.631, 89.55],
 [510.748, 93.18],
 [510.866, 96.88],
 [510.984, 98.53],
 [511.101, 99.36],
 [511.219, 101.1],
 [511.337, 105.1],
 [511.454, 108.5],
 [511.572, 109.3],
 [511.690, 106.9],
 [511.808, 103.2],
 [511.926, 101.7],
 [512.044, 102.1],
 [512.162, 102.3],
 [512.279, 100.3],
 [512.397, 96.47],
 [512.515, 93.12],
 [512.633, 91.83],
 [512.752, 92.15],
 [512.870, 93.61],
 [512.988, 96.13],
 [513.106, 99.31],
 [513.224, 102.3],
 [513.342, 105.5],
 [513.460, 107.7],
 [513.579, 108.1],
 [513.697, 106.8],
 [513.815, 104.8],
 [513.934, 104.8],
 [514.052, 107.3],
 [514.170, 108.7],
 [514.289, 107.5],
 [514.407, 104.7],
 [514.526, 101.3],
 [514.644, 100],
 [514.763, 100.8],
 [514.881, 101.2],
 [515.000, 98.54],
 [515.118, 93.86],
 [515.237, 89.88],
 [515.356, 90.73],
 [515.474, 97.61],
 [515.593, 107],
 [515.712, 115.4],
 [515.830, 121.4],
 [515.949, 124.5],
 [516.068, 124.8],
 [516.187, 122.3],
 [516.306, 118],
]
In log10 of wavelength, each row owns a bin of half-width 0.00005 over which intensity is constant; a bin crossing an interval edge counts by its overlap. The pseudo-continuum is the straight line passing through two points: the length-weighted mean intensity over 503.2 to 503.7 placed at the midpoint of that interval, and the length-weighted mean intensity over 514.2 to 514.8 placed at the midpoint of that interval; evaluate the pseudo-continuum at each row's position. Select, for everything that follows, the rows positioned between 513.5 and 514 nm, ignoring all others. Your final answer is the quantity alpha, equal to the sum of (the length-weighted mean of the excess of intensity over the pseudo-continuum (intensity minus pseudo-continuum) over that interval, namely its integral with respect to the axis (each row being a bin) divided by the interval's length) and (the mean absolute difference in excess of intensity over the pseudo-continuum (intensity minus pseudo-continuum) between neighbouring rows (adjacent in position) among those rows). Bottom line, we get 5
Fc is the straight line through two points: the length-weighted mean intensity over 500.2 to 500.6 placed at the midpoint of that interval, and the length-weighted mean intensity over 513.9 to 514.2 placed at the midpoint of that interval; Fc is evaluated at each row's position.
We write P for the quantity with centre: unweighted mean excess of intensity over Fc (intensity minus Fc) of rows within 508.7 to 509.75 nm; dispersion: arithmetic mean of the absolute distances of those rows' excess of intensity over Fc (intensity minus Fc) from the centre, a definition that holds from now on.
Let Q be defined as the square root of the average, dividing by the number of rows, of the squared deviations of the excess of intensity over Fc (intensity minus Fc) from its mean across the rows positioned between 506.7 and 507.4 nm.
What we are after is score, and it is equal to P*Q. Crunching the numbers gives 0.8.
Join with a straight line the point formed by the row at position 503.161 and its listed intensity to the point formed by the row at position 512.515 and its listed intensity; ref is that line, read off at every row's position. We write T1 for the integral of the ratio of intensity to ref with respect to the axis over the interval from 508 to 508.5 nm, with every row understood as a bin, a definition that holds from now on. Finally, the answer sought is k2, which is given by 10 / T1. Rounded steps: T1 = 0.49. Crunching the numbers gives 20.2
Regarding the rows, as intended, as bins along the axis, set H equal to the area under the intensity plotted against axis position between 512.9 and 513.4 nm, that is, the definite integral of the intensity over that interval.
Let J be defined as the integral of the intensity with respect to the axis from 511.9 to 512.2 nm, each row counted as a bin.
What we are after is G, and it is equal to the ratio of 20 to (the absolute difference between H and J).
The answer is 1.0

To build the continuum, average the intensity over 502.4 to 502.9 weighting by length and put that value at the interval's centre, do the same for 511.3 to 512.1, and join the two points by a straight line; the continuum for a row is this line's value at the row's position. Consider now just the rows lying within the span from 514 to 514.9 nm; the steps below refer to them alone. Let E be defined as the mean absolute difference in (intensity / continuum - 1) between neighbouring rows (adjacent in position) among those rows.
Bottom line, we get 0.0149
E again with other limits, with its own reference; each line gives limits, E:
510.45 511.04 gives 0.0241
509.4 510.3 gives 0.0204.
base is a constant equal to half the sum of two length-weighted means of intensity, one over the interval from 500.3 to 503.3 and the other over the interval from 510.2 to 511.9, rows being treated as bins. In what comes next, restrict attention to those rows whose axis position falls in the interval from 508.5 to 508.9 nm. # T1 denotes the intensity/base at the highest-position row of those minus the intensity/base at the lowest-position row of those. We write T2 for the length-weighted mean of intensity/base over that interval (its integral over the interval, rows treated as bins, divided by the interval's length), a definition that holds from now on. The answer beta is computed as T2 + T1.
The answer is 1.13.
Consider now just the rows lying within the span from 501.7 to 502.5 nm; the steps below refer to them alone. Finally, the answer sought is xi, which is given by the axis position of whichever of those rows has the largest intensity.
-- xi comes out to 502.466 nm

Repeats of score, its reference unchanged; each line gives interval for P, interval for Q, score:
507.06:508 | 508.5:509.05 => 0.5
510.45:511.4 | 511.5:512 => 13.8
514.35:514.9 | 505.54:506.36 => 5.1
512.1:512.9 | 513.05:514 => 9.6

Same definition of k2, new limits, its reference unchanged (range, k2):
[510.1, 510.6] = 20.9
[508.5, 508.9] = 23.7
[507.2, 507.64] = 22.7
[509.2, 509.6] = 23.5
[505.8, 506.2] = 23.5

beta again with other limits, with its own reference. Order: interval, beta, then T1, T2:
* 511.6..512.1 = 1.08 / -0.05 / 1.14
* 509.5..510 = 1.11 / 0.02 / 1.09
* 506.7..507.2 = 1.07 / 0.02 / 1.05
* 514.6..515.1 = 1.08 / -0.02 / 1.09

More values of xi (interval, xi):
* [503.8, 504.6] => 504.553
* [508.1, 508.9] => 508.753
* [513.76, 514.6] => 514.170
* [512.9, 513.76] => 513.579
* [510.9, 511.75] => 511.572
